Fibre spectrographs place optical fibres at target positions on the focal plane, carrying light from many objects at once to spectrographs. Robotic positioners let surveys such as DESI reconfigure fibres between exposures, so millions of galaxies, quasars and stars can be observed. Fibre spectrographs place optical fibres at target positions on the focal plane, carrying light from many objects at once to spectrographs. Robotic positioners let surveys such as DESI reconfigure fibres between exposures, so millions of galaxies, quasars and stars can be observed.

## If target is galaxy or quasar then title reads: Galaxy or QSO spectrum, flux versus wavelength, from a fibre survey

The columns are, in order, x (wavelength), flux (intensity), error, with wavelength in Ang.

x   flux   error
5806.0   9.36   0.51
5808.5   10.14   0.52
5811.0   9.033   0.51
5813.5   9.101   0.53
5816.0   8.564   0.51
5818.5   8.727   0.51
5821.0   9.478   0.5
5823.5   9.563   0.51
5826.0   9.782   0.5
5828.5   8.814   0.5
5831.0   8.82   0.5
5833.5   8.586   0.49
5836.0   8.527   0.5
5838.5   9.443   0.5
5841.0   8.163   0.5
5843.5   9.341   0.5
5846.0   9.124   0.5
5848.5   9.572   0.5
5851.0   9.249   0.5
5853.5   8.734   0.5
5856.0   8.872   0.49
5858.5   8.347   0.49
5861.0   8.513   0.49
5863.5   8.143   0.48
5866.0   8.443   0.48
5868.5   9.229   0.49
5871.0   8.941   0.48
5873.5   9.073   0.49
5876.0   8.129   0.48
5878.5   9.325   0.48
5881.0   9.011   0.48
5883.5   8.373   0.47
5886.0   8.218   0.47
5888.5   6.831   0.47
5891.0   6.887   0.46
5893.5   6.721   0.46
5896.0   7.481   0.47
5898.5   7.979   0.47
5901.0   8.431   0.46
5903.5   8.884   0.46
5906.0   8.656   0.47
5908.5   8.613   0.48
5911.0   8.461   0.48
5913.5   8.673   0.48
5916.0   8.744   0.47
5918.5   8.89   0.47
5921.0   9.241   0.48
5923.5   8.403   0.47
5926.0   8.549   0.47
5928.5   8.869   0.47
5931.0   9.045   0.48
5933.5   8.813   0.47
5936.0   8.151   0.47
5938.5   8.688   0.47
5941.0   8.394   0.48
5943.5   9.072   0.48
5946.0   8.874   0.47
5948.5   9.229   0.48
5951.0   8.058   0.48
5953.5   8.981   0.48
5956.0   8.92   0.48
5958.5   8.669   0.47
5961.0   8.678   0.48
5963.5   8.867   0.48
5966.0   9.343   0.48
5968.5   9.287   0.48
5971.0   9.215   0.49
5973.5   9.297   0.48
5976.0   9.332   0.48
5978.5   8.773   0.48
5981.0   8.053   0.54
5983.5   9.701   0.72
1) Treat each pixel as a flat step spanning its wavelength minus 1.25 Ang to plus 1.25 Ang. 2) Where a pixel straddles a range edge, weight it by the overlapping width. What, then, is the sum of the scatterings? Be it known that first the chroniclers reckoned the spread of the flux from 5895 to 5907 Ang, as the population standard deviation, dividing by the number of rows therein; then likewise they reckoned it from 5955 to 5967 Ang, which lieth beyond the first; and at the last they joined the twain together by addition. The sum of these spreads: 0.75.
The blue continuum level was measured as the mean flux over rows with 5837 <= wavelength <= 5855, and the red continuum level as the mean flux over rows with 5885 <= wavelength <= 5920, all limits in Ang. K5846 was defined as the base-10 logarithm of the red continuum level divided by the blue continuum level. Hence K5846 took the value -0.05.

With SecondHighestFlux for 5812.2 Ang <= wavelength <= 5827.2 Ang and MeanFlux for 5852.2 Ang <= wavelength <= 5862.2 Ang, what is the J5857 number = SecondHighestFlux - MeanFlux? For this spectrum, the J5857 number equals 0.9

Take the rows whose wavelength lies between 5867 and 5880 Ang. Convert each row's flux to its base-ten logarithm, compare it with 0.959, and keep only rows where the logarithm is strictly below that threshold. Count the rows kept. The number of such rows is 3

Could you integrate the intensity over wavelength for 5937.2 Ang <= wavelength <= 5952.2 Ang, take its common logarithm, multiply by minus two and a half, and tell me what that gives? -5.29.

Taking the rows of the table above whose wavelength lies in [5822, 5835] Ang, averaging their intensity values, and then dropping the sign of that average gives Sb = 9.11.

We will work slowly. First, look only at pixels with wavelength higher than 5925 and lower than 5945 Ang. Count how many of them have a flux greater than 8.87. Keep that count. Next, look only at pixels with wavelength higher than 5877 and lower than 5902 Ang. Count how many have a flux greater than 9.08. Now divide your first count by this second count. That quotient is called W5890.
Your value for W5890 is 2.0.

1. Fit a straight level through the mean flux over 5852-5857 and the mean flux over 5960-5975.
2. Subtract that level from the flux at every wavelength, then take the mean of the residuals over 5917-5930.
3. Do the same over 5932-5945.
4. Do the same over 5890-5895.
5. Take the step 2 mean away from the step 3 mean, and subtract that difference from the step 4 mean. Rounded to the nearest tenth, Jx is -1.9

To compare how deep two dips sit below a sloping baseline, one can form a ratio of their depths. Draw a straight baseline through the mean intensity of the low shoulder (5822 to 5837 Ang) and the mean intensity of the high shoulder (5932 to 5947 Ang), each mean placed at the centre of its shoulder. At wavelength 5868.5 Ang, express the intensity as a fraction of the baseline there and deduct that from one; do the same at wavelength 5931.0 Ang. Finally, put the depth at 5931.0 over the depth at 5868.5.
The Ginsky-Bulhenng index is 1.1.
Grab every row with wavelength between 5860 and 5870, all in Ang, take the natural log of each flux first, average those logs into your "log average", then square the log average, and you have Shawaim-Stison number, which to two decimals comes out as 4.62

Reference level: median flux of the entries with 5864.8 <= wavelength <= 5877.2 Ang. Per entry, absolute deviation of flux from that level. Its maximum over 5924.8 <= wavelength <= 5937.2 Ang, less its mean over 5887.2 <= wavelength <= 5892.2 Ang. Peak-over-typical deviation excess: -1.3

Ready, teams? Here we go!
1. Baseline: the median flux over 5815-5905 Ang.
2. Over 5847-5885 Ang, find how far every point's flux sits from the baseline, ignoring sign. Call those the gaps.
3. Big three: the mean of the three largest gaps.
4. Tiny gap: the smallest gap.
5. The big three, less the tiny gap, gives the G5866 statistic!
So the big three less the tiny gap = 0.68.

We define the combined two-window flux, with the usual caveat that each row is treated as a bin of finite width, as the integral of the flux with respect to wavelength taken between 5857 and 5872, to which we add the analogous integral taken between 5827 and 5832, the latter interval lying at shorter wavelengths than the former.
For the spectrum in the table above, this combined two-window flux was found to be 173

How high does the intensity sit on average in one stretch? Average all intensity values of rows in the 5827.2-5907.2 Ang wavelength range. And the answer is 8.53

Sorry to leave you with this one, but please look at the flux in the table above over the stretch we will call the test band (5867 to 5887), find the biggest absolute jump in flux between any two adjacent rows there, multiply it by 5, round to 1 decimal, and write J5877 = 6.0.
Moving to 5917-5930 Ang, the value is 4.2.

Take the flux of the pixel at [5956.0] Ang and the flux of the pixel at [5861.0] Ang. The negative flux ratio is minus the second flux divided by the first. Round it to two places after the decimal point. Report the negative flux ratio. -0.95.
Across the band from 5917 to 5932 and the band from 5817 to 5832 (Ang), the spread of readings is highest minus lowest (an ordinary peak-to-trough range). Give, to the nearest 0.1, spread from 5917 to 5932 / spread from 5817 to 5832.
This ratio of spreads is 0.8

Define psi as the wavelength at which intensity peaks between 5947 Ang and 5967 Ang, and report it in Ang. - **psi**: 5966.0 Ang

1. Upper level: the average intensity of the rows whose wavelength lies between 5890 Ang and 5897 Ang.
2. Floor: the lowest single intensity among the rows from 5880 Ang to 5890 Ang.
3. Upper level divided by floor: 1.03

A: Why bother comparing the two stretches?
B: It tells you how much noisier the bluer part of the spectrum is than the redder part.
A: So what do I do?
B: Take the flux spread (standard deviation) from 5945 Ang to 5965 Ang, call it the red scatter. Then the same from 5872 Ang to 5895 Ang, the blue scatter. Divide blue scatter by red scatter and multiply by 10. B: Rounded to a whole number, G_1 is 30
